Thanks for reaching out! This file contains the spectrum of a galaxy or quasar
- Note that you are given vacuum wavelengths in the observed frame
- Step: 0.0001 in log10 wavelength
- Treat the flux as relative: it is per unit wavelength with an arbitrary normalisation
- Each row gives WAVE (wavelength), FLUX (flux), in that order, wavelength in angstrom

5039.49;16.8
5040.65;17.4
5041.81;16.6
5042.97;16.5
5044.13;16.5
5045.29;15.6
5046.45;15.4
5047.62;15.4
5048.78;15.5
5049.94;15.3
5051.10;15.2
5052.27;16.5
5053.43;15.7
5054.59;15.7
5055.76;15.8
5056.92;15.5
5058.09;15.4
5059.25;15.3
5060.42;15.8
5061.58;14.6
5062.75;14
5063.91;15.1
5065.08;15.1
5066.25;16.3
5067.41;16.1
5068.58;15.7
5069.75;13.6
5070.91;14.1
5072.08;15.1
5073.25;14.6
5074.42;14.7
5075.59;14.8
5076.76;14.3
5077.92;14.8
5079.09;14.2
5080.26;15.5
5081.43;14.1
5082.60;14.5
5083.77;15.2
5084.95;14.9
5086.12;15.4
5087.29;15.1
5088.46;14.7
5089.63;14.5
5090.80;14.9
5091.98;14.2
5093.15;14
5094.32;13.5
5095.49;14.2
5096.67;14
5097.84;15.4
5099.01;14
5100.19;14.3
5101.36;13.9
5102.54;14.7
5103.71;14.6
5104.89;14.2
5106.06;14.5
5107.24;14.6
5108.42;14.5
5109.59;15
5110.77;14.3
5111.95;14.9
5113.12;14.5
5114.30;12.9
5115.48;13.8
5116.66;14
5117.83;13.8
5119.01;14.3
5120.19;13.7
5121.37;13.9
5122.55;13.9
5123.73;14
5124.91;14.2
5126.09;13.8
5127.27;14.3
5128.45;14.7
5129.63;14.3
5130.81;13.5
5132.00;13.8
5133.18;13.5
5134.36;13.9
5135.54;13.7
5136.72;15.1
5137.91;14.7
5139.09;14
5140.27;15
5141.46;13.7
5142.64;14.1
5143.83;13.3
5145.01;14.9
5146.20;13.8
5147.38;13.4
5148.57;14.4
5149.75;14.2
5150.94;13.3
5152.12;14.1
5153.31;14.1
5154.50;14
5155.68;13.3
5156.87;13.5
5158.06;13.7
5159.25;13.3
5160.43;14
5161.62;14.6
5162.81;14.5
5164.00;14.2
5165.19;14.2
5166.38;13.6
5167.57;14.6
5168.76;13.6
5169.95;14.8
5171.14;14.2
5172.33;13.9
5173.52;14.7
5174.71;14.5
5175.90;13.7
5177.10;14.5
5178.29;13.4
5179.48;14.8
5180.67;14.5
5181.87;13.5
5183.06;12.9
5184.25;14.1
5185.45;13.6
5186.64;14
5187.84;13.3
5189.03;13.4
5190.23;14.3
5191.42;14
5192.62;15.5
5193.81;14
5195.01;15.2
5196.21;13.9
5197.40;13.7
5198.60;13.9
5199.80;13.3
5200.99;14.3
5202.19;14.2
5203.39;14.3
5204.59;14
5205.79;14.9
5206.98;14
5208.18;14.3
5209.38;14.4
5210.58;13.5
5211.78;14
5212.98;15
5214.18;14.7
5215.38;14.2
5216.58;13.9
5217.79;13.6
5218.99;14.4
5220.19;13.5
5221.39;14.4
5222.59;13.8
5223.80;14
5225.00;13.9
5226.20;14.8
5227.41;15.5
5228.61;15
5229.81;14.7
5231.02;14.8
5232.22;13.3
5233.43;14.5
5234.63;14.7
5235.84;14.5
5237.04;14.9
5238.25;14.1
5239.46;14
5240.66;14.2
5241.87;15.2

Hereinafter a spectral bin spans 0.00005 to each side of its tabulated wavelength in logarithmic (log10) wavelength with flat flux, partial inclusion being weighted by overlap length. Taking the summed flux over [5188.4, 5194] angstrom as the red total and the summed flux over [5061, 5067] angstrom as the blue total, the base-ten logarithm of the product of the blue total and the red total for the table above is 3.73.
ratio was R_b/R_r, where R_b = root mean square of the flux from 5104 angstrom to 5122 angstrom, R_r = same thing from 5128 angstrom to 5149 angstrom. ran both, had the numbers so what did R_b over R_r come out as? 1.01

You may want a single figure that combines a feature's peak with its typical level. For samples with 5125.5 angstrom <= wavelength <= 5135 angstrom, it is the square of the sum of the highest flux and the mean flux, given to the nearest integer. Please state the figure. 822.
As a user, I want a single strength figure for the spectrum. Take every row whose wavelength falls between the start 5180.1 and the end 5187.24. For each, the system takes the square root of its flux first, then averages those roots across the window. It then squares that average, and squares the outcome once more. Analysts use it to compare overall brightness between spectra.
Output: 189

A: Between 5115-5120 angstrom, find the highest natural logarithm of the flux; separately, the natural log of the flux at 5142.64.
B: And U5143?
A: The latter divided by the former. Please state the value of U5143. 0.99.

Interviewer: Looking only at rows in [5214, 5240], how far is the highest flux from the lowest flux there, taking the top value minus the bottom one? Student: 2.20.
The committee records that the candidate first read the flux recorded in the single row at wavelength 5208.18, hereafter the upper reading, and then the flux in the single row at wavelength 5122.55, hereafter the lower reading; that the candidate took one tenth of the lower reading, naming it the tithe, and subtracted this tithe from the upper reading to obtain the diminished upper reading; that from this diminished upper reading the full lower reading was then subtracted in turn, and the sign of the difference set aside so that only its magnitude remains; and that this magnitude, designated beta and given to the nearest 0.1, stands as 1.0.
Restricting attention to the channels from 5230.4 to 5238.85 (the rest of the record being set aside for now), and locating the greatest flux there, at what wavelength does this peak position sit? 5237.04 angstrom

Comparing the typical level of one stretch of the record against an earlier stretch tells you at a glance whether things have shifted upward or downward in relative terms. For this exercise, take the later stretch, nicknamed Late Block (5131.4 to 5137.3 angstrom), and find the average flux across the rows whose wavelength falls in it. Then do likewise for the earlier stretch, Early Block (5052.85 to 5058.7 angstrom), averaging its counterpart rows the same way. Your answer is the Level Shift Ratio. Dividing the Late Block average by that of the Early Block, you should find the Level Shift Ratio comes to 0.90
